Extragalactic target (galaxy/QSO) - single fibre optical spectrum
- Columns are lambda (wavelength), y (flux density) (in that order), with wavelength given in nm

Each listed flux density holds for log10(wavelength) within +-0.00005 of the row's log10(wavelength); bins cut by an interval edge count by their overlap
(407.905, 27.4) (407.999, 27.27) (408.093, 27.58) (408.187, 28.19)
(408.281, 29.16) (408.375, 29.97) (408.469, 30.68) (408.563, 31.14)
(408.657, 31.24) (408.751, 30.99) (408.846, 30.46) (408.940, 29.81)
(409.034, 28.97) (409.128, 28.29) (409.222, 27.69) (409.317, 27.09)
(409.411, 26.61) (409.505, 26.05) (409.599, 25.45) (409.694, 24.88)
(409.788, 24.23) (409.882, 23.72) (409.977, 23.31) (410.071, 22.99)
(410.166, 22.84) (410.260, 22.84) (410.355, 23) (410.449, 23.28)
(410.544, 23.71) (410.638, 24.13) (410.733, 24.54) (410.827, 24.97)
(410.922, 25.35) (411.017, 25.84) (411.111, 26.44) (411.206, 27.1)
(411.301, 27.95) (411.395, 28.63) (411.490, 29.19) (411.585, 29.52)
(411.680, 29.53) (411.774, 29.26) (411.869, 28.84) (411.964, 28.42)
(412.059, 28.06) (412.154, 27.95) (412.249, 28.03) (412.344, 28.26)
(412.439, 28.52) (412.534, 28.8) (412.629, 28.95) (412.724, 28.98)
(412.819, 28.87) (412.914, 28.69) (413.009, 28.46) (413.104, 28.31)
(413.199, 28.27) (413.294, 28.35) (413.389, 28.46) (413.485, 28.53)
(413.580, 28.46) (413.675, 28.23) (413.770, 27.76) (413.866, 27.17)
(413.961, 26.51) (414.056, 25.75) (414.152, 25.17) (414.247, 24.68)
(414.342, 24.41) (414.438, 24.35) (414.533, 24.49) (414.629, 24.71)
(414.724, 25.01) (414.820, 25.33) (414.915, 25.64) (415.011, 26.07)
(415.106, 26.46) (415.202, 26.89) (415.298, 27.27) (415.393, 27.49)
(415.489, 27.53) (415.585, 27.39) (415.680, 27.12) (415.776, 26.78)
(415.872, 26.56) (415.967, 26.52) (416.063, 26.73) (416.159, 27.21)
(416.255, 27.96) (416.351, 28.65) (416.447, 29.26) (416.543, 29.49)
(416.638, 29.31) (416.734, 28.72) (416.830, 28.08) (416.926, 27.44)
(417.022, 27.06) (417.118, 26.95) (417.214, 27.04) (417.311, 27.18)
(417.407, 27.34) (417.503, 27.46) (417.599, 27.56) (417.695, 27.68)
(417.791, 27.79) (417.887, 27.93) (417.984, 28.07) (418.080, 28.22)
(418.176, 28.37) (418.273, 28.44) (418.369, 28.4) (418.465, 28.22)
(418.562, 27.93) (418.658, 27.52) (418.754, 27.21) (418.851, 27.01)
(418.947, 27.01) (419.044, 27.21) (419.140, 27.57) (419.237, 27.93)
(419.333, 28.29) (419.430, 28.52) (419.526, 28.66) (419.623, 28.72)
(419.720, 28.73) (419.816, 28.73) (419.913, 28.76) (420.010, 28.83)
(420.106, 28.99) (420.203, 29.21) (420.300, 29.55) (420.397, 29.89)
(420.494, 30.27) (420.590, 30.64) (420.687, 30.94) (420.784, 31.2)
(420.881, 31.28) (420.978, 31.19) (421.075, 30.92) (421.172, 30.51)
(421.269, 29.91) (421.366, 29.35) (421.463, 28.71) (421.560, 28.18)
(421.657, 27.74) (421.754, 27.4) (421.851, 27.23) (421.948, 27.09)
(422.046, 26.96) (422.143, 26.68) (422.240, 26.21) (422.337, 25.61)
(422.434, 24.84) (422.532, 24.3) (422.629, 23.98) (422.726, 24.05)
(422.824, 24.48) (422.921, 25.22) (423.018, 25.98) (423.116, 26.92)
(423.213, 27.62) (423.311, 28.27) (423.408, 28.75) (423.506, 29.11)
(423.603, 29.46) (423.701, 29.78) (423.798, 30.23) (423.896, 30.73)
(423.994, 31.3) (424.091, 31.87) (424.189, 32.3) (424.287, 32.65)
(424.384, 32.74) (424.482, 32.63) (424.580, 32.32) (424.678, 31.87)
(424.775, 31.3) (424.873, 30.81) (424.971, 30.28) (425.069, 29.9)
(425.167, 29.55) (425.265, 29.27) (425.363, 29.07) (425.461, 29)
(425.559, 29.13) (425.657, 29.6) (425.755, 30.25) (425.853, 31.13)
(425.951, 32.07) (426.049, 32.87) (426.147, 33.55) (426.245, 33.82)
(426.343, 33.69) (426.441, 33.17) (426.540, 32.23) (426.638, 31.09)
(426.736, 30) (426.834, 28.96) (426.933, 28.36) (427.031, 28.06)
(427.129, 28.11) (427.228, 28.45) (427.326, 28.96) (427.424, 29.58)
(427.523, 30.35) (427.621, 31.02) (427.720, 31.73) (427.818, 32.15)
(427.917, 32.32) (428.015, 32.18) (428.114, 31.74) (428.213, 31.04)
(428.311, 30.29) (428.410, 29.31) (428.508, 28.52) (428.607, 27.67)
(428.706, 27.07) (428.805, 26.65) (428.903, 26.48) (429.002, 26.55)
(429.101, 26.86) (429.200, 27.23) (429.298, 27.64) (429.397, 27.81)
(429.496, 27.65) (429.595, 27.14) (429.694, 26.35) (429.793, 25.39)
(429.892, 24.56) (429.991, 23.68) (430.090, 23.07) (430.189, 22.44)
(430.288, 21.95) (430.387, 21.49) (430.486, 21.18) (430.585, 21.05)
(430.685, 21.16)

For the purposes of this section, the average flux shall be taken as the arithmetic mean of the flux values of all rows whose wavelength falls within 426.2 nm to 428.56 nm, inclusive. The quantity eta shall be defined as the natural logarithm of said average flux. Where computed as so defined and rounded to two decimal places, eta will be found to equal 3.42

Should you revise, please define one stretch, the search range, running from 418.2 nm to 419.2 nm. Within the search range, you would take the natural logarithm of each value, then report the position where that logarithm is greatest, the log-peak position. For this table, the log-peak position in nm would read 418.273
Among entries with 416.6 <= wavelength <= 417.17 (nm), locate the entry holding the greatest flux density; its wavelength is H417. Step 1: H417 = 416.638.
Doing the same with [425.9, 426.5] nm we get 426.245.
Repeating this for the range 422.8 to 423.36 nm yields 423.311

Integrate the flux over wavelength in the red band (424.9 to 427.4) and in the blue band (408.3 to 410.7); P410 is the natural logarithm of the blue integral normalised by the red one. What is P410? -0.18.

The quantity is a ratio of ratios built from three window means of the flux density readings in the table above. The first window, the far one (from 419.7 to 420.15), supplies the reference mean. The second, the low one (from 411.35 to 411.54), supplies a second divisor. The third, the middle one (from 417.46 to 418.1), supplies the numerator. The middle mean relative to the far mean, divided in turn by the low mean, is 0.033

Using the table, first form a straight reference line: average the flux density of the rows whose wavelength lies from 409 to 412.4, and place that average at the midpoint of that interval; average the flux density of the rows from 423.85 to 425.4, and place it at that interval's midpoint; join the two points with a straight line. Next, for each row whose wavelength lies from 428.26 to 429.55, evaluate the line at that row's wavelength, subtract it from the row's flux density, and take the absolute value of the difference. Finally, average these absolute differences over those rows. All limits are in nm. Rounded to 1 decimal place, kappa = 5.0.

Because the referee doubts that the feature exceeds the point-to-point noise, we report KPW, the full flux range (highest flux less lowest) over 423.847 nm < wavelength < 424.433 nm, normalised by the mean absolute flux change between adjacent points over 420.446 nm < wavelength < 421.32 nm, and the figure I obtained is 6.8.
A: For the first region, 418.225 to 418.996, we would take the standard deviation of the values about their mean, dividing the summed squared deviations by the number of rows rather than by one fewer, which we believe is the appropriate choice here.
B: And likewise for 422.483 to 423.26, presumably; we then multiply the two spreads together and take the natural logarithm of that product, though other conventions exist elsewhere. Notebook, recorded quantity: -0.3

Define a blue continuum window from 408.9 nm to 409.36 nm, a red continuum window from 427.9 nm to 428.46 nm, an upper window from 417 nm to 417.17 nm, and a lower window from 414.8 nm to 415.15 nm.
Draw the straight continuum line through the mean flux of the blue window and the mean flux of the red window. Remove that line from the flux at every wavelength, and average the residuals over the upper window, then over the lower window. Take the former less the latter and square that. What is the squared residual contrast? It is 1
